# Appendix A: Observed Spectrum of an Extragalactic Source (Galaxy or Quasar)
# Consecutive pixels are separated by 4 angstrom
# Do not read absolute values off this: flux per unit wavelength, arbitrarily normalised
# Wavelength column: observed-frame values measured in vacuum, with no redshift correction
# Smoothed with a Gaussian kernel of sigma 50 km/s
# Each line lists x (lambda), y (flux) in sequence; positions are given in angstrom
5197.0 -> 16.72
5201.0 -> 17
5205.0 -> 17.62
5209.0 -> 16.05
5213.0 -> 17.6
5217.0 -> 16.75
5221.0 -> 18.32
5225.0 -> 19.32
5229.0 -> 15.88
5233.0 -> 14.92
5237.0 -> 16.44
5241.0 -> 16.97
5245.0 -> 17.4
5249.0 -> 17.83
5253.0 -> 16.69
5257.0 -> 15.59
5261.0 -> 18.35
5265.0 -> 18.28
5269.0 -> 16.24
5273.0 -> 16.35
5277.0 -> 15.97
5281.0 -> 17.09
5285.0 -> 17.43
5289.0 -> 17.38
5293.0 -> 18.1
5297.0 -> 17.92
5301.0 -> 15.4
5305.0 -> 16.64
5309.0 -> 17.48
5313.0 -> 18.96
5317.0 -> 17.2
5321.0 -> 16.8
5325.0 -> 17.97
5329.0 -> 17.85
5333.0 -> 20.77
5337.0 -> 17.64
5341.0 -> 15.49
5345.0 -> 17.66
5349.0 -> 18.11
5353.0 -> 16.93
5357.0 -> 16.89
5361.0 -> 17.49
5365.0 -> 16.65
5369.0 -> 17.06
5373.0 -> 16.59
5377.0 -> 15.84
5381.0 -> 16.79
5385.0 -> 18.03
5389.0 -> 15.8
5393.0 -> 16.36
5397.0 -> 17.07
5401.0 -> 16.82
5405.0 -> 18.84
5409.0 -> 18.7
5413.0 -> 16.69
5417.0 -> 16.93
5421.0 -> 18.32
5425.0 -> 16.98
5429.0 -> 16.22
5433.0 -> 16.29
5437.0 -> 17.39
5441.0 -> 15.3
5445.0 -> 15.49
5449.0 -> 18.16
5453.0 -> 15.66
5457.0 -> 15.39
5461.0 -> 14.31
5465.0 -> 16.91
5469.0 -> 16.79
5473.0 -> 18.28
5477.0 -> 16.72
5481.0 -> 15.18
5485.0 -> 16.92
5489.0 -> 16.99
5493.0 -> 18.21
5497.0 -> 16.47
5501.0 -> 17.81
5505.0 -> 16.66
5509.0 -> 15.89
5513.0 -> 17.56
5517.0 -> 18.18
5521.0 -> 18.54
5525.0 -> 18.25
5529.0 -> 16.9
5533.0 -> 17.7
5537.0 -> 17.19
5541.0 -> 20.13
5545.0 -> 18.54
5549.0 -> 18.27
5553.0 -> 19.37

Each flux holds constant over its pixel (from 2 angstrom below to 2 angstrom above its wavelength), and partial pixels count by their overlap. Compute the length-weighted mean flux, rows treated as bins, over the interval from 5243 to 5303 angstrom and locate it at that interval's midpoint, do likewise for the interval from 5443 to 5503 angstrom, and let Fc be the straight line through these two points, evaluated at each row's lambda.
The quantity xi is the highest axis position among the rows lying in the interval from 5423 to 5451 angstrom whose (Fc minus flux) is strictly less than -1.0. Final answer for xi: 5449.0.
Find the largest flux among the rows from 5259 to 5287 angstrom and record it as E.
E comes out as 18.35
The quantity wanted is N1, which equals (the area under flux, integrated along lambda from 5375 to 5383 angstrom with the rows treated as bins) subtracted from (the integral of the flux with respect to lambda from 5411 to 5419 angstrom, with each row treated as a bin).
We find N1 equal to 4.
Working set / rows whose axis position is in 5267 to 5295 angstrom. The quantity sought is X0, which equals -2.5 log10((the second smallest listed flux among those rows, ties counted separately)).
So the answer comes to -3.03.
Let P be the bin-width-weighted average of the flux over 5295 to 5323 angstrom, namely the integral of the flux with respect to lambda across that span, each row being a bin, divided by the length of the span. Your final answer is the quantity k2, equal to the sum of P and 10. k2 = 27.2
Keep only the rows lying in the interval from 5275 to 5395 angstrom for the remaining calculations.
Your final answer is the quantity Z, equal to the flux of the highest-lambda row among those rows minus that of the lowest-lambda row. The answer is 0.4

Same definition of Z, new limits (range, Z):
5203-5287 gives -0.2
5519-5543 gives 1.6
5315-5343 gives -1.7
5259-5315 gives 0.6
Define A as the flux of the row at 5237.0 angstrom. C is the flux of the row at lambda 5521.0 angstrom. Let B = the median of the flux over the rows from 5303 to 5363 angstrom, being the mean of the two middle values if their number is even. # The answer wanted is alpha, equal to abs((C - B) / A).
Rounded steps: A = 16.44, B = 17.5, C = 18.54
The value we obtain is 0.06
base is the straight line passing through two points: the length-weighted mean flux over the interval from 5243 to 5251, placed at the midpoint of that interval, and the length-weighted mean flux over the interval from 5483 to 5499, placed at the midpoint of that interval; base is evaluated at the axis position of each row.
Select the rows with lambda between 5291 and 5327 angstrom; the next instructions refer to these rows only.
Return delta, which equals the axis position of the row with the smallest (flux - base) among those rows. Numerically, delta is 5301.0 angstrom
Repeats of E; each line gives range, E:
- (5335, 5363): 18.11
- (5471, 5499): 18.28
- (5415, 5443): 18.32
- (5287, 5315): 18.96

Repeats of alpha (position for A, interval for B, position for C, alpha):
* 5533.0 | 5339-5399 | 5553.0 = 0.14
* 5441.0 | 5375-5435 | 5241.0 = 0.01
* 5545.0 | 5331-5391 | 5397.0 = 0.01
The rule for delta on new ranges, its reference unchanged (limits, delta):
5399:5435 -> 5429.0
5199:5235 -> 5233.0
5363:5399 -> 5389.0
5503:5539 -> 5509.0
